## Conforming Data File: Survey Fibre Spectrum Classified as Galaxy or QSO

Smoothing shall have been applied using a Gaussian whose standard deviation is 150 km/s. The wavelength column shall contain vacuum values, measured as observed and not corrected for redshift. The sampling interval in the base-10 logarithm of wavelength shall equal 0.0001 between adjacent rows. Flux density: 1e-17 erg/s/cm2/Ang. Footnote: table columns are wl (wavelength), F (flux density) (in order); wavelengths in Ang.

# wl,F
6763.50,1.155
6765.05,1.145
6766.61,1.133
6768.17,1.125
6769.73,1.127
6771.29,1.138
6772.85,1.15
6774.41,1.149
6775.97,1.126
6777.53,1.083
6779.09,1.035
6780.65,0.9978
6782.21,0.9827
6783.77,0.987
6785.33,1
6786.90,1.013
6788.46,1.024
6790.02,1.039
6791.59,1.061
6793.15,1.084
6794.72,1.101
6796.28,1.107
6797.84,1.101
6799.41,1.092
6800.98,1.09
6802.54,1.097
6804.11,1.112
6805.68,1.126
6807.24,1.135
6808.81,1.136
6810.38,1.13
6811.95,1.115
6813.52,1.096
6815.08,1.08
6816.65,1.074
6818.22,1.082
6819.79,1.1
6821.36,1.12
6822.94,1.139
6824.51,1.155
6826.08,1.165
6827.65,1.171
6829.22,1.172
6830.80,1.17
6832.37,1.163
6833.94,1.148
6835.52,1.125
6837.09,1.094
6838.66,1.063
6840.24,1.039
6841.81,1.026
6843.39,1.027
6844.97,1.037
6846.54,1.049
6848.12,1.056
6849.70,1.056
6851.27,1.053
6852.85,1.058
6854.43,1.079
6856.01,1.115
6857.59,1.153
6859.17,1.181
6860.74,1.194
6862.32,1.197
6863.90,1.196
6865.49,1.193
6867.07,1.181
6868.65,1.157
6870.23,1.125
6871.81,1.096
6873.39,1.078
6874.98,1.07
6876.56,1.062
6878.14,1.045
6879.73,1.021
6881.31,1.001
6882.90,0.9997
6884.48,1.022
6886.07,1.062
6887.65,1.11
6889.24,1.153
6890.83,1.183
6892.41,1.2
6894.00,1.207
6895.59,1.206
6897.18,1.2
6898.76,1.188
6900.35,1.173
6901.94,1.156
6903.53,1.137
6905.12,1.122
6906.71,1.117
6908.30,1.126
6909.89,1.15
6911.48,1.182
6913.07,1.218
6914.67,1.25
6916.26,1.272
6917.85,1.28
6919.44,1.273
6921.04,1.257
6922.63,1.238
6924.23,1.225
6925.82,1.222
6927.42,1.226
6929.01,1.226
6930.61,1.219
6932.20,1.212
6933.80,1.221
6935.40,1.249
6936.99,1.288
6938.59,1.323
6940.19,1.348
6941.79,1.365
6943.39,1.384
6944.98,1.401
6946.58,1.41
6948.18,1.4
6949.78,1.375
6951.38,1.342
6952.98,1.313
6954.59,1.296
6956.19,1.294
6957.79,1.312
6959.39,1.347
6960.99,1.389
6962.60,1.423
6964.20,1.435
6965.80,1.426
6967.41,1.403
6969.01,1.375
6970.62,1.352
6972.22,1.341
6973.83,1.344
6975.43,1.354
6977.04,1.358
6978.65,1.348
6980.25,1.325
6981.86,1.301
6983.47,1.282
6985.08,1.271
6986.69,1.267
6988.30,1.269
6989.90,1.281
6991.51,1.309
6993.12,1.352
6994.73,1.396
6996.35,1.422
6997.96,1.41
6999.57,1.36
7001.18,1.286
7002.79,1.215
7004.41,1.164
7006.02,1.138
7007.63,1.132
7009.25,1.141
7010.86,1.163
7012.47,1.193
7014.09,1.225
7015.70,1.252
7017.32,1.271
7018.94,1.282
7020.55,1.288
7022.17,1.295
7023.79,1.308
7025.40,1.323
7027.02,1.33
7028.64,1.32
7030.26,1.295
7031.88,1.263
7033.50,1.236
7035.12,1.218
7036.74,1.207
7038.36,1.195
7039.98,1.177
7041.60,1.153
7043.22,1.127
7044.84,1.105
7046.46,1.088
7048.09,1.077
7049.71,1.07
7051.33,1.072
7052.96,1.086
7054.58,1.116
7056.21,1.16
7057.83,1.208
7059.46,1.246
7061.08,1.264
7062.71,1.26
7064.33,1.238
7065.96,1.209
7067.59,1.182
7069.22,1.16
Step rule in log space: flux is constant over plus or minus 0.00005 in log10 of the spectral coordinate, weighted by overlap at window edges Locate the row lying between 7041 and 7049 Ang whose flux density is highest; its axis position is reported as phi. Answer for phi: 7041.60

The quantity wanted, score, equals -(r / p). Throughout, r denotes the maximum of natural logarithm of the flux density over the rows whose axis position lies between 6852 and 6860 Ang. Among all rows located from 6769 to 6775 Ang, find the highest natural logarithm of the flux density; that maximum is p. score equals -1.2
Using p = 0.14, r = 0.17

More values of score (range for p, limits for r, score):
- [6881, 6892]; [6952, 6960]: -1.8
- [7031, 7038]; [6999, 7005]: -1.3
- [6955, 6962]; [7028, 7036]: -0.8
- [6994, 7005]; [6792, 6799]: -0.3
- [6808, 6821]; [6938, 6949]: -2.7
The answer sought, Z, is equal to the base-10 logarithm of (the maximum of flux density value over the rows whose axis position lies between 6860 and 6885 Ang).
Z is 0.08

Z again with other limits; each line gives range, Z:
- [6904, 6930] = 0.11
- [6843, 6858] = 0.06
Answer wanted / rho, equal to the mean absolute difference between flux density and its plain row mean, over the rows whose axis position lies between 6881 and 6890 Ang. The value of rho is 0.050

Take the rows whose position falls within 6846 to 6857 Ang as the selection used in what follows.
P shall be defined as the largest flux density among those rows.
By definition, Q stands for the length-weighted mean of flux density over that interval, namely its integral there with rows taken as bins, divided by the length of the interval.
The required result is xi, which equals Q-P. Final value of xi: -0.05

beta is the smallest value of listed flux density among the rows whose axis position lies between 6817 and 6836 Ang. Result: 1.082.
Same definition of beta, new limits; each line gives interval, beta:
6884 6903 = 1.022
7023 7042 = 1.153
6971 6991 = 1.267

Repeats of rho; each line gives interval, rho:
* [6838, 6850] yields 0.012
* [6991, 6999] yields 0.038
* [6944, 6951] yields 0.011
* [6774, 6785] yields 0.058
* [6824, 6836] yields 0.012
